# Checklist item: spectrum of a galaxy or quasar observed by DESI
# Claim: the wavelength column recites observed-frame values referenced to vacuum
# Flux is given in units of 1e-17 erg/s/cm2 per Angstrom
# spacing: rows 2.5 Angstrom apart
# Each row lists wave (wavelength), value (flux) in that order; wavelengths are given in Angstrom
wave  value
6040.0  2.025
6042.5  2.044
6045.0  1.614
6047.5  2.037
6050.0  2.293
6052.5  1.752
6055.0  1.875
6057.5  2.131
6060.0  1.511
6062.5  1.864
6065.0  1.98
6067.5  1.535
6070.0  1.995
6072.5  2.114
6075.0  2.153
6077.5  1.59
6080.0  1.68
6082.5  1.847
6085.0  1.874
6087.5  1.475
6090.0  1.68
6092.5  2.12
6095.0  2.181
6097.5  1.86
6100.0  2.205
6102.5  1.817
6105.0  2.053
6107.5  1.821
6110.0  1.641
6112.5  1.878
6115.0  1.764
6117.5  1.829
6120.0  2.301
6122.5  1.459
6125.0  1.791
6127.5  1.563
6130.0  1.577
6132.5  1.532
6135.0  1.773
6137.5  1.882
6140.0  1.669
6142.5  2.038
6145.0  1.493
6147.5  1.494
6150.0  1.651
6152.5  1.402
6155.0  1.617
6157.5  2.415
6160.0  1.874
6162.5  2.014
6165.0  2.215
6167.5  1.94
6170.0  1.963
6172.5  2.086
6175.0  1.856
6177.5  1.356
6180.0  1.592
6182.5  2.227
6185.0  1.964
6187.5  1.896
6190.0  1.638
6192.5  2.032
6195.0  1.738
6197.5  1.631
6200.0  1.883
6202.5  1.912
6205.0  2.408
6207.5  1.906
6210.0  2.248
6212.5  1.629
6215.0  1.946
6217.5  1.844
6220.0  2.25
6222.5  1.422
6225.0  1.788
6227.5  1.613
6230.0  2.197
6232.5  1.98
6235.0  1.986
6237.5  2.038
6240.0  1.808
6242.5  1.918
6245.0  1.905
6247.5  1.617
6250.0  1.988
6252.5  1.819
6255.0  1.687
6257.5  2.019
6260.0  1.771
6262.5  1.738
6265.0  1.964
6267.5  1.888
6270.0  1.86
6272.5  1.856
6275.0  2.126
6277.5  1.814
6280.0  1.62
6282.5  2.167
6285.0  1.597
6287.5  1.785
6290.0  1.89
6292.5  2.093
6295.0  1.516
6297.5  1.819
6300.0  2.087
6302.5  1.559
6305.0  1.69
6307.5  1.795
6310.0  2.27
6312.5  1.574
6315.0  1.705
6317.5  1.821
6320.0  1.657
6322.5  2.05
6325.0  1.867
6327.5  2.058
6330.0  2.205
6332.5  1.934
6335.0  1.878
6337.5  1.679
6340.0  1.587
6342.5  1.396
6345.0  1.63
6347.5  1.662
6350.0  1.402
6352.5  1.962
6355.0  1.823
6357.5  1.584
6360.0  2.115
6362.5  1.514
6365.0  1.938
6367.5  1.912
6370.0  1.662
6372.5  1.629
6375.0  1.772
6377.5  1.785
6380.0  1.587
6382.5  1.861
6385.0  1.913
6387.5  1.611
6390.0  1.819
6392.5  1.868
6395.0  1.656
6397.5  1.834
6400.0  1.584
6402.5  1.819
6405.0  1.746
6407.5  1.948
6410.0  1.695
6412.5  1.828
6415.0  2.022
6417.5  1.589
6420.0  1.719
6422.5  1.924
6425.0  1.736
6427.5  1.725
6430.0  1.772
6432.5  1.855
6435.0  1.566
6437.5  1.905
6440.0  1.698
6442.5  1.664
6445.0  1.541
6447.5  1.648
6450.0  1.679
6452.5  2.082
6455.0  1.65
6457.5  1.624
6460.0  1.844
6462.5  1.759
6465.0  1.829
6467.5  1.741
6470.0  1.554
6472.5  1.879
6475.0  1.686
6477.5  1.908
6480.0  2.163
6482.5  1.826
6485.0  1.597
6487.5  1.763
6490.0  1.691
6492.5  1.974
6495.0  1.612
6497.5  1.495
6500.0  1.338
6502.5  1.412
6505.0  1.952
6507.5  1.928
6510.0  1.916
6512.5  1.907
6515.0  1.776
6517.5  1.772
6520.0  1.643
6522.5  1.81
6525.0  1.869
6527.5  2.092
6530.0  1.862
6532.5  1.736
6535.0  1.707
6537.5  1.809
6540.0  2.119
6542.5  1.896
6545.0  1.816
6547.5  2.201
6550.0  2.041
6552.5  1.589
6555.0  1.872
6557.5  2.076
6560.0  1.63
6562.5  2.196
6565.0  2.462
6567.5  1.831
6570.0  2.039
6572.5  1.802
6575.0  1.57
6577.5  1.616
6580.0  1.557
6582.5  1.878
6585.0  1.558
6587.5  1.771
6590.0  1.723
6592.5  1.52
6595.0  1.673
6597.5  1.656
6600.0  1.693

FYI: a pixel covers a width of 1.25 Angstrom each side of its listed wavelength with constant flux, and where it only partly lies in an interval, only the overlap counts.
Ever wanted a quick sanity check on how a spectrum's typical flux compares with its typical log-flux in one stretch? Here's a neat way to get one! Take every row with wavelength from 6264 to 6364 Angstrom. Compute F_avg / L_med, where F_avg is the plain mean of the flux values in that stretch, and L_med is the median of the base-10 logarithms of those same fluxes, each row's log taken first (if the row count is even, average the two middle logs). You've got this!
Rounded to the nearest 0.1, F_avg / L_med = 7.0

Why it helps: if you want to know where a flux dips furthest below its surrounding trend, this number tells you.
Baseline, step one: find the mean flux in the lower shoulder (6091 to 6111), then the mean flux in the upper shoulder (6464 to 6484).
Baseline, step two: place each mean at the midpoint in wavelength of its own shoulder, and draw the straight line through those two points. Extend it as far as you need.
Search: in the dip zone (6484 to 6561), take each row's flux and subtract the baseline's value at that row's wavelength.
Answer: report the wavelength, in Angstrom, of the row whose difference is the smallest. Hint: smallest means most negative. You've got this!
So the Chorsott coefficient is 6500.0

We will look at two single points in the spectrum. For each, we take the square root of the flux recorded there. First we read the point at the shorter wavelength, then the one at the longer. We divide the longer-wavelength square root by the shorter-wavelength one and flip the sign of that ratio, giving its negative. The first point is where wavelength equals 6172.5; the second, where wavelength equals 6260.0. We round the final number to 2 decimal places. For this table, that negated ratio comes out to -0.92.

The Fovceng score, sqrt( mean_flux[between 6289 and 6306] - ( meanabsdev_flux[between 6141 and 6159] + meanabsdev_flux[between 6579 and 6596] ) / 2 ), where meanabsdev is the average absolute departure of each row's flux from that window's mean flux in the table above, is 1.27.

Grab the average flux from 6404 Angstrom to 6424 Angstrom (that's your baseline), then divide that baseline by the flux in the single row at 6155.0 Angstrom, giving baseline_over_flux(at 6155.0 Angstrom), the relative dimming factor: 1.12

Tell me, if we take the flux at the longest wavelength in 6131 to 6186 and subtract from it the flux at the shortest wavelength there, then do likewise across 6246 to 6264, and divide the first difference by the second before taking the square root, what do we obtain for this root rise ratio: 1.9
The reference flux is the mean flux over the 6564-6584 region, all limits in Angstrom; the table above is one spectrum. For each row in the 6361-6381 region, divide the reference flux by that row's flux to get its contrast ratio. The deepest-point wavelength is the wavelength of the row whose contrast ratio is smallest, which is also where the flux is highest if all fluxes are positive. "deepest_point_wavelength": 6365.0 Angstrom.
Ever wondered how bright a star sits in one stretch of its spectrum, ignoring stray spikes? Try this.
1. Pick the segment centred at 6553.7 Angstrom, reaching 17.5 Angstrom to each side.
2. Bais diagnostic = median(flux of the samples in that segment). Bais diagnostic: 1.97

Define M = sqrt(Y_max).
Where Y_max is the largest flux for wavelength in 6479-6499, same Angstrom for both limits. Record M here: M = 1.47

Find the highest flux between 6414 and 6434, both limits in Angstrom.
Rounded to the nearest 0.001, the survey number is 2.022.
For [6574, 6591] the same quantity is 1.878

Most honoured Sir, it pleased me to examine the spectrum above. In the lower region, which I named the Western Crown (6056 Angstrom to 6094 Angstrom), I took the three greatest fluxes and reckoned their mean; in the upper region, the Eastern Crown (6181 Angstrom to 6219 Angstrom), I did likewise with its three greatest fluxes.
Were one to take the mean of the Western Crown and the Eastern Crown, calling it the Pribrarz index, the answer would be 2.21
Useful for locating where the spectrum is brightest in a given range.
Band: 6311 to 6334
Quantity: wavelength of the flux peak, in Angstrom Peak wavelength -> 6330.0 Angstrom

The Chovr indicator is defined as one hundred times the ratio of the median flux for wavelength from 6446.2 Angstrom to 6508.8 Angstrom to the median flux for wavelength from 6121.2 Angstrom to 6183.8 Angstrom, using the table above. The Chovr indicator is 98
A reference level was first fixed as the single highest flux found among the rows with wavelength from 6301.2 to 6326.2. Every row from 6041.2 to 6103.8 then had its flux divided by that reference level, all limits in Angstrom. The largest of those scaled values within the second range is 1.01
